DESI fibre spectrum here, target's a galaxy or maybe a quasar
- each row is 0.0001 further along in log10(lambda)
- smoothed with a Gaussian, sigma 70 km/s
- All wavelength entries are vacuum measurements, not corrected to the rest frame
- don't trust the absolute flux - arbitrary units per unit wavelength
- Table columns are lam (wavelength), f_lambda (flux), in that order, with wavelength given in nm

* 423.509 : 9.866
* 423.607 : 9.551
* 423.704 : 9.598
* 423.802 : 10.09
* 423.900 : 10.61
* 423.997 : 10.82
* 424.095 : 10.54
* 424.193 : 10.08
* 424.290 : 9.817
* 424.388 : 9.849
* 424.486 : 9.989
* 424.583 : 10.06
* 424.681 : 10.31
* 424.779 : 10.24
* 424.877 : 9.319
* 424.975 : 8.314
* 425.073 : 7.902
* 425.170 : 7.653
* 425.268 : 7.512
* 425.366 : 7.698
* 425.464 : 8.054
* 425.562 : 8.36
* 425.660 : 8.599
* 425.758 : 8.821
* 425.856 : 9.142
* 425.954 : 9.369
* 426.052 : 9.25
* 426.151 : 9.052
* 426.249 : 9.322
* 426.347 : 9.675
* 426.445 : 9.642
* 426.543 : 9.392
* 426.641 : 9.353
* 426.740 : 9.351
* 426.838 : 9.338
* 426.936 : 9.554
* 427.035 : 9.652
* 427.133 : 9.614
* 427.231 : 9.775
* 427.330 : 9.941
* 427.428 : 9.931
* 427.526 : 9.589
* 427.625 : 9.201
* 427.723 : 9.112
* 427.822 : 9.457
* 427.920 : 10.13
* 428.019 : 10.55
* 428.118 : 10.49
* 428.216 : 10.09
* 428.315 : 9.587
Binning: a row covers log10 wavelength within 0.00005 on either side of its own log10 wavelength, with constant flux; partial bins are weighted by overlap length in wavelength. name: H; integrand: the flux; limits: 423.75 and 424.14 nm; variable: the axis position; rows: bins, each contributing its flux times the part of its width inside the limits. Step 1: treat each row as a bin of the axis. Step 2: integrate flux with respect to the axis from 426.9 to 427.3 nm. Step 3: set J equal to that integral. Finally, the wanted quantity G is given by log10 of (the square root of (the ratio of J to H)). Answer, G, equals -0.01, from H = 4.1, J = 3.86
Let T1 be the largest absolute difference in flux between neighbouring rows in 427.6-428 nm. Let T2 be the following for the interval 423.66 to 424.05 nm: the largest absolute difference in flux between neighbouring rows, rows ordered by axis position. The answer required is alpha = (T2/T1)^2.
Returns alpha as 0.6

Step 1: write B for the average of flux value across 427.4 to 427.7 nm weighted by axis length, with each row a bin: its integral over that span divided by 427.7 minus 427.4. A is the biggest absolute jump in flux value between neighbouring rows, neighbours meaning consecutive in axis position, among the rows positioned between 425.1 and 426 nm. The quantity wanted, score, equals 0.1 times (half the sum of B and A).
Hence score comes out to 0.49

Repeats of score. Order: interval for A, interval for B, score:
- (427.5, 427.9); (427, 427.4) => 0.51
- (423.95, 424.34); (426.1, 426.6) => 0.49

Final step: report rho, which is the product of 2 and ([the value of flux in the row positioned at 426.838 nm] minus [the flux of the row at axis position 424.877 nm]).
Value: 0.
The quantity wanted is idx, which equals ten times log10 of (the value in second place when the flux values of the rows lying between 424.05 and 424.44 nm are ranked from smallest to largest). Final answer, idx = 9.9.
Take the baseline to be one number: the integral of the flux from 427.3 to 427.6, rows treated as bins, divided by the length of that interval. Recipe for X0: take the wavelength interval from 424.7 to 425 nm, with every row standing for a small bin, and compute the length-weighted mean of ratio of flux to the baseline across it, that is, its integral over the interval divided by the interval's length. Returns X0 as 0.97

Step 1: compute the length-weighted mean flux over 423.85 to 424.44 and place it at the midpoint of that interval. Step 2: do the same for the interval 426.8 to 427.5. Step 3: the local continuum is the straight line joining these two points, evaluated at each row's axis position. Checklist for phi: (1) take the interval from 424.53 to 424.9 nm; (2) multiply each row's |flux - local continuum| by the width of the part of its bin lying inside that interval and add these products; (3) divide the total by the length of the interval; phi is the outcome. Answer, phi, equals 0.3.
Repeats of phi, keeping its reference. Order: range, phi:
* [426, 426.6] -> 0.5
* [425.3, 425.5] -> 2.2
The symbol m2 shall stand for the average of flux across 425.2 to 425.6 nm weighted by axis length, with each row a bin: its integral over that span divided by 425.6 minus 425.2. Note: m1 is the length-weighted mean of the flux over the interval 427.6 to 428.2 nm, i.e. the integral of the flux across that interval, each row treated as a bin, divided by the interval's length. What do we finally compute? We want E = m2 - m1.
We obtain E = -2.0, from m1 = 9.9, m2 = 7.9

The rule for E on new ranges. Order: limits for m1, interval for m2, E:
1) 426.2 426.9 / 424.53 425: 0.3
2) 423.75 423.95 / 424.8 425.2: -1.9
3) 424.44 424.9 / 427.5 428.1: -0.3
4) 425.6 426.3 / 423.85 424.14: 1.6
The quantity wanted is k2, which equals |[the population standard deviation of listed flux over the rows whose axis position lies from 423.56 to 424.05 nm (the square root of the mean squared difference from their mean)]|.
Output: 0.52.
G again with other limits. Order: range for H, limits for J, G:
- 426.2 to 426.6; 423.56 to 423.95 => 0.00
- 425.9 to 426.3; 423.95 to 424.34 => 0.02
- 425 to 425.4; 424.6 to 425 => 0.05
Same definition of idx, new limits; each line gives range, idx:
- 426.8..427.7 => 9.7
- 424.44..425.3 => 8.8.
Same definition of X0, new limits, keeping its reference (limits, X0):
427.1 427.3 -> 0.99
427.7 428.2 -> 1.02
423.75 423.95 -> 1.06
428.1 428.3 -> 1.04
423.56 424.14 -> 1.04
